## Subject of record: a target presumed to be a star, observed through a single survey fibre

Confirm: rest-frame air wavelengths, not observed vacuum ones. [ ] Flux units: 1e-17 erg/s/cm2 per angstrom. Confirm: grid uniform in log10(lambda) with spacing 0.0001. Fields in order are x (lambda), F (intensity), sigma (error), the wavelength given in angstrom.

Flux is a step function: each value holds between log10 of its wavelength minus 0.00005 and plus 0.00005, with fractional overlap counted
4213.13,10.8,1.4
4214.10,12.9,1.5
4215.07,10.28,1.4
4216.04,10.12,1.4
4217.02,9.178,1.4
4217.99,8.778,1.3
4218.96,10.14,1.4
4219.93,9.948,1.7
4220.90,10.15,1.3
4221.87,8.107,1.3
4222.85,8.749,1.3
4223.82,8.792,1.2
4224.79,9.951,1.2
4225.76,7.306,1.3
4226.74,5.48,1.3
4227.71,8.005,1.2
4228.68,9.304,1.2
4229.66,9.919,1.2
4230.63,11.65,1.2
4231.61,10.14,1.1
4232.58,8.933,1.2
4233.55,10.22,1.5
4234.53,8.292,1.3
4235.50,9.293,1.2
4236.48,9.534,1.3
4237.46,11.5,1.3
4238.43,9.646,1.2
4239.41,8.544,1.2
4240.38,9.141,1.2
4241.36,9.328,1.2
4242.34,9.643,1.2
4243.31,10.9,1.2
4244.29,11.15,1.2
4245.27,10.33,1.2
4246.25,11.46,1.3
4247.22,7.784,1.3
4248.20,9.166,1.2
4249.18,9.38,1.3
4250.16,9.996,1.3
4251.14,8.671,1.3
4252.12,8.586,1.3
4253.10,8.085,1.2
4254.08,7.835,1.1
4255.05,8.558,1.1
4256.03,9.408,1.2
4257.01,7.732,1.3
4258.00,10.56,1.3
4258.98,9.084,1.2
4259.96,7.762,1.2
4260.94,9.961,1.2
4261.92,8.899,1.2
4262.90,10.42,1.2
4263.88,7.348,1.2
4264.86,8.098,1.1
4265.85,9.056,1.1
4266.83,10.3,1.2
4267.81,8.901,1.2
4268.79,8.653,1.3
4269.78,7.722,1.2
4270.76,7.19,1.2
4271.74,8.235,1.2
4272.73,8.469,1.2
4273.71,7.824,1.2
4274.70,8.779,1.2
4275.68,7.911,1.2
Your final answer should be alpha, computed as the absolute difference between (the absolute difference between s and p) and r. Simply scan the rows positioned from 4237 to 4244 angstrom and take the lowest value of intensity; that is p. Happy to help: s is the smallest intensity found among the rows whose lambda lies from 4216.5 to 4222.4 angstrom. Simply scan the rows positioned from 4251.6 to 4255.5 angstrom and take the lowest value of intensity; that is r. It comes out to 7.40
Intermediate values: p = 8.544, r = 7.835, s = 8.107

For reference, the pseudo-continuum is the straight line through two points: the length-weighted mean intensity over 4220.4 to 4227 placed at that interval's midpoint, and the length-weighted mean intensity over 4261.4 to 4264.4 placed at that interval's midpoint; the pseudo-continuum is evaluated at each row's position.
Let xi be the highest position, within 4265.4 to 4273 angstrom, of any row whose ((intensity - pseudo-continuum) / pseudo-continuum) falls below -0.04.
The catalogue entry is 4272.73 angstrom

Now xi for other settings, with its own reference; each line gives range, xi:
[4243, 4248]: 4247.22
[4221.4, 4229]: 4227.71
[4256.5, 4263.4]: 4259.96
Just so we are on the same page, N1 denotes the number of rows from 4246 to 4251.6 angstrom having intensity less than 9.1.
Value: 2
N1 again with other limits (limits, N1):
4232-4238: 2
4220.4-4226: 4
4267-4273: 6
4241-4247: 0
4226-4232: 2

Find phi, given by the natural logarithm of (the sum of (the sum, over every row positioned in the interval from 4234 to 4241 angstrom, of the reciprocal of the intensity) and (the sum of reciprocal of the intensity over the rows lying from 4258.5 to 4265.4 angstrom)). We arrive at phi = 0.44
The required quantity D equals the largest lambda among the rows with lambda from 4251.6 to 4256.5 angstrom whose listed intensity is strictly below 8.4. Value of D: 4254.08 angstrom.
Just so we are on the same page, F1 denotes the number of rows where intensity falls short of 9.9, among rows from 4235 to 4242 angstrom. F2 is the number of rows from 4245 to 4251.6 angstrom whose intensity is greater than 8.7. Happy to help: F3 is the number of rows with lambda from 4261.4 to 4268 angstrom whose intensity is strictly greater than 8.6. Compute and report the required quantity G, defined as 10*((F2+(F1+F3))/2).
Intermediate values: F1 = 6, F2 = 5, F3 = 5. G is 80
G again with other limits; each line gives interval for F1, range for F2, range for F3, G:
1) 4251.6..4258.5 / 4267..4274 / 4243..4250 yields 65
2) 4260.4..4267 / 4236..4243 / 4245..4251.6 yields 80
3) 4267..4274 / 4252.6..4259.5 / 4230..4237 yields 80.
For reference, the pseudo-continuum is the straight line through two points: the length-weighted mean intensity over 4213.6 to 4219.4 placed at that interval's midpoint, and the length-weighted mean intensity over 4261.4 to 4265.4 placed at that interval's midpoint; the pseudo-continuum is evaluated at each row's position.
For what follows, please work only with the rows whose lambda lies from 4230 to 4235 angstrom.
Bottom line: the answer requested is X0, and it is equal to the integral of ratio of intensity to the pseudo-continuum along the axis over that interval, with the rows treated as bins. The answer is 5.1 angstrom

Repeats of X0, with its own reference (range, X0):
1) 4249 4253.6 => 4.5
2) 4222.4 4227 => 3.8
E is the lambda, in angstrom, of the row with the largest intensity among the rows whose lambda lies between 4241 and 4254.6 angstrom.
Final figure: 4246.25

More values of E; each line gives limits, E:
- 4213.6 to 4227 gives 4214.10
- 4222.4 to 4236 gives 4230.63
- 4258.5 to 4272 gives 4262.90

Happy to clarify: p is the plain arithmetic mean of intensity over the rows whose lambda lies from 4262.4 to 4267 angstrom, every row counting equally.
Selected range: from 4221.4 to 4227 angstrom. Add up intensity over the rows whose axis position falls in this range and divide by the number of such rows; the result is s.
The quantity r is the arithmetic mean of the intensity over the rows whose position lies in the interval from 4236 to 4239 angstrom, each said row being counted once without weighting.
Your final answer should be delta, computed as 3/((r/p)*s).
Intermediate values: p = 9.0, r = 10.2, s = 8.1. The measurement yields 0.329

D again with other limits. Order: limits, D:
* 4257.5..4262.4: 4259.96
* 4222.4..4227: 4226.74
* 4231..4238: 4234.53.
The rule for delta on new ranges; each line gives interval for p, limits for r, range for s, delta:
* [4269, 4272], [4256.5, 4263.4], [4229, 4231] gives 0.233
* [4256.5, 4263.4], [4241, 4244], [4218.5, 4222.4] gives 0.289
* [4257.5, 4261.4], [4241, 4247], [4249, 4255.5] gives 0.307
